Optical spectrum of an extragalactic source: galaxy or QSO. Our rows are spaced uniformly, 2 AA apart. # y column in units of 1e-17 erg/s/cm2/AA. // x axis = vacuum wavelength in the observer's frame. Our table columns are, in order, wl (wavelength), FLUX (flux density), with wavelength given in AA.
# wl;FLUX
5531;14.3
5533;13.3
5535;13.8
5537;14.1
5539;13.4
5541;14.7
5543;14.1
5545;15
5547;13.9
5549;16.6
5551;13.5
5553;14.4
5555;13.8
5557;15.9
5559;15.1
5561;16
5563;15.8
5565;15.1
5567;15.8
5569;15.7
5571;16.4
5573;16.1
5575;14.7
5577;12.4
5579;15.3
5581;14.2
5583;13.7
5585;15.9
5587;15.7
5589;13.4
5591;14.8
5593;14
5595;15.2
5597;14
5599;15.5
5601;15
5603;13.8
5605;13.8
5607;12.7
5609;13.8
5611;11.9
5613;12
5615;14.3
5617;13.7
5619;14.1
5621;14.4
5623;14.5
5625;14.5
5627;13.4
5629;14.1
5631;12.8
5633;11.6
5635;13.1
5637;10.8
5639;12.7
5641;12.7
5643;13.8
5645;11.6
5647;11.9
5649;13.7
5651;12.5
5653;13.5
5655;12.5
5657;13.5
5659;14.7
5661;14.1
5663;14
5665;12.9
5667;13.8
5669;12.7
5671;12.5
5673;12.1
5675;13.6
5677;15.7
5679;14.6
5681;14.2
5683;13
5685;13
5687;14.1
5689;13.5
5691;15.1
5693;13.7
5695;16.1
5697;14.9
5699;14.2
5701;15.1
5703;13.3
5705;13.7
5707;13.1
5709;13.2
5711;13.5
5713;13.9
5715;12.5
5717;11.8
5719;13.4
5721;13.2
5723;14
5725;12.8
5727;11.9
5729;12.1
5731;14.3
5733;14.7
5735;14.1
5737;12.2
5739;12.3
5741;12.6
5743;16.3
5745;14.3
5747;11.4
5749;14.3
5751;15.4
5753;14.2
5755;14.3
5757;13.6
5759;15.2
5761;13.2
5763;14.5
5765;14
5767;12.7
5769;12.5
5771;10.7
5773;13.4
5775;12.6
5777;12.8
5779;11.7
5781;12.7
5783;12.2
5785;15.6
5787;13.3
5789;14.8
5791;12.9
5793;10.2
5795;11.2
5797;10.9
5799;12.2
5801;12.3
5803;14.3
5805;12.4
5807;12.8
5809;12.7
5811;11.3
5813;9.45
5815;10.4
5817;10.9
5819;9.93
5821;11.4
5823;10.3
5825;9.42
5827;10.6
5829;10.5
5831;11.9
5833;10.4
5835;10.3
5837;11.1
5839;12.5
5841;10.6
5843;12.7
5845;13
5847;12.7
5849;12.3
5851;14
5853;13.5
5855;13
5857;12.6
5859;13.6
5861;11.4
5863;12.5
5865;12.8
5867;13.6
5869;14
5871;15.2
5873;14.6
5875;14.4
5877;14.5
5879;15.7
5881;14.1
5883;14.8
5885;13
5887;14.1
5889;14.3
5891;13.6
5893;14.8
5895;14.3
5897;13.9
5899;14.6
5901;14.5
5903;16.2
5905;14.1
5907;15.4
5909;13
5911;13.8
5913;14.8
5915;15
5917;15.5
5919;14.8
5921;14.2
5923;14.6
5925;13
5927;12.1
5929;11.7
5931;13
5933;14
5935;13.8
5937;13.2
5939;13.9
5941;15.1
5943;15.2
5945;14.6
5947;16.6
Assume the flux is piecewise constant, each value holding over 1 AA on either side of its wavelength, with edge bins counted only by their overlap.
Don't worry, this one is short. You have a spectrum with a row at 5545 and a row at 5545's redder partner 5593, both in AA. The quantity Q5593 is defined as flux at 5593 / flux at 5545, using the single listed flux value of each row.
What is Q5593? 0.93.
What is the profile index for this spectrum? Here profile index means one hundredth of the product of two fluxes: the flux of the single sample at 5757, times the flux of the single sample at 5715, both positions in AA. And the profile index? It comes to 1.70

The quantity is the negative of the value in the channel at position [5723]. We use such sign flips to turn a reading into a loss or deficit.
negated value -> -14.0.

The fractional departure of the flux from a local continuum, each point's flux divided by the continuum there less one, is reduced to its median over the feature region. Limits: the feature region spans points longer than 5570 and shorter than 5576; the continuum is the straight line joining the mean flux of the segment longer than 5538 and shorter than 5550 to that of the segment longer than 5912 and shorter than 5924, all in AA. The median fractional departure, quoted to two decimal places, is 0.10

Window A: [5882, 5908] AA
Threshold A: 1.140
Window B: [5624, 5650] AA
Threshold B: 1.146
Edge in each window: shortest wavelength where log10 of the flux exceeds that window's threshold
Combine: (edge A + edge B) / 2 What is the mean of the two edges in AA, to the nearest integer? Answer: 5754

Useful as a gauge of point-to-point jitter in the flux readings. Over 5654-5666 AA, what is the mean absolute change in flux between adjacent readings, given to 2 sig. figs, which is 0.80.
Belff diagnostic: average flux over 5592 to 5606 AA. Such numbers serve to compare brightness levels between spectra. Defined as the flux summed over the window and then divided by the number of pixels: 14.5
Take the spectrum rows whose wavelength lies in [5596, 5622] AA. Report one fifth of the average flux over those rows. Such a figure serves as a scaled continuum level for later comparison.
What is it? 2.75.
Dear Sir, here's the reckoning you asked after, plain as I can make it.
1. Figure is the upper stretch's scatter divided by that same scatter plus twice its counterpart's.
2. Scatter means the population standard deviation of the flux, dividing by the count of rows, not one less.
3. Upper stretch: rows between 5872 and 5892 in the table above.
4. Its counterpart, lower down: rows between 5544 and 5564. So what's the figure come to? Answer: 0.25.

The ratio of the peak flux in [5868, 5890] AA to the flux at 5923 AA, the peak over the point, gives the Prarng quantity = 1.08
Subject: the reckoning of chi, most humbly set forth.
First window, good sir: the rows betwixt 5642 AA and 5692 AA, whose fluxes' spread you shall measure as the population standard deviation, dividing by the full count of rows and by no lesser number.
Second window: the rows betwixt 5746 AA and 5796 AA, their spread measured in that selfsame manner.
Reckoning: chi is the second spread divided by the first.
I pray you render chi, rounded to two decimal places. 1.44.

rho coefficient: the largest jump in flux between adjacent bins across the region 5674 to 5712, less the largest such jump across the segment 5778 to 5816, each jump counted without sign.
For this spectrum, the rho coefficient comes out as -1.0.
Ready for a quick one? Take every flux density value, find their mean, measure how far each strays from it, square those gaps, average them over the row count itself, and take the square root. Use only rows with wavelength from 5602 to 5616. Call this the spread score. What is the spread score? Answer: 0.90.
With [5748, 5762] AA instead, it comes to 0.73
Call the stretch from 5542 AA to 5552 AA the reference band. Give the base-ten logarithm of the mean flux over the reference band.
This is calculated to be 1.16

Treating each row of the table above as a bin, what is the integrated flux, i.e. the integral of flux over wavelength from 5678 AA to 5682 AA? 57.6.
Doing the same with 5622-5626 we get 58.0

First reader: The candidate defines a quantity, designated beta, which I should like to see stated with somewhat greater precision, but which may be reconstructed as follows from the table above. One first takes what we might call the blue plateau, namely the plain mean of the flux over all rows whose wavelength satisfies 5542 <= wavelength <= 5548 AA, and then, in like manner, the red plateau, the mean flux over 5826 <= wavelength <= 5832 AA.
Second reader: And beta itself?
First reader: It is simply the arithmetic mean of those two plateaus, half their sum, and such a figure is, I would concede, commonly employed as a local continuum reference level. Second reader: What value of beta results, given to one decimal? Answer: 12.7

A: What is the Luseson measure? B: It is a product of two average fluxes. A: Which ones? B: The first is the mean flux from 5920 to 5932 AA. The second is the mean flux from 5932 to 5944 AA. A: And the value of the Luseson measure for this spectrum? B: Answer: 186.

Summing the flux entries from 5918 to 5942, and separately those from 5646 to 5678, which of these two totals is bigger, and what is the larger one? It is 214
